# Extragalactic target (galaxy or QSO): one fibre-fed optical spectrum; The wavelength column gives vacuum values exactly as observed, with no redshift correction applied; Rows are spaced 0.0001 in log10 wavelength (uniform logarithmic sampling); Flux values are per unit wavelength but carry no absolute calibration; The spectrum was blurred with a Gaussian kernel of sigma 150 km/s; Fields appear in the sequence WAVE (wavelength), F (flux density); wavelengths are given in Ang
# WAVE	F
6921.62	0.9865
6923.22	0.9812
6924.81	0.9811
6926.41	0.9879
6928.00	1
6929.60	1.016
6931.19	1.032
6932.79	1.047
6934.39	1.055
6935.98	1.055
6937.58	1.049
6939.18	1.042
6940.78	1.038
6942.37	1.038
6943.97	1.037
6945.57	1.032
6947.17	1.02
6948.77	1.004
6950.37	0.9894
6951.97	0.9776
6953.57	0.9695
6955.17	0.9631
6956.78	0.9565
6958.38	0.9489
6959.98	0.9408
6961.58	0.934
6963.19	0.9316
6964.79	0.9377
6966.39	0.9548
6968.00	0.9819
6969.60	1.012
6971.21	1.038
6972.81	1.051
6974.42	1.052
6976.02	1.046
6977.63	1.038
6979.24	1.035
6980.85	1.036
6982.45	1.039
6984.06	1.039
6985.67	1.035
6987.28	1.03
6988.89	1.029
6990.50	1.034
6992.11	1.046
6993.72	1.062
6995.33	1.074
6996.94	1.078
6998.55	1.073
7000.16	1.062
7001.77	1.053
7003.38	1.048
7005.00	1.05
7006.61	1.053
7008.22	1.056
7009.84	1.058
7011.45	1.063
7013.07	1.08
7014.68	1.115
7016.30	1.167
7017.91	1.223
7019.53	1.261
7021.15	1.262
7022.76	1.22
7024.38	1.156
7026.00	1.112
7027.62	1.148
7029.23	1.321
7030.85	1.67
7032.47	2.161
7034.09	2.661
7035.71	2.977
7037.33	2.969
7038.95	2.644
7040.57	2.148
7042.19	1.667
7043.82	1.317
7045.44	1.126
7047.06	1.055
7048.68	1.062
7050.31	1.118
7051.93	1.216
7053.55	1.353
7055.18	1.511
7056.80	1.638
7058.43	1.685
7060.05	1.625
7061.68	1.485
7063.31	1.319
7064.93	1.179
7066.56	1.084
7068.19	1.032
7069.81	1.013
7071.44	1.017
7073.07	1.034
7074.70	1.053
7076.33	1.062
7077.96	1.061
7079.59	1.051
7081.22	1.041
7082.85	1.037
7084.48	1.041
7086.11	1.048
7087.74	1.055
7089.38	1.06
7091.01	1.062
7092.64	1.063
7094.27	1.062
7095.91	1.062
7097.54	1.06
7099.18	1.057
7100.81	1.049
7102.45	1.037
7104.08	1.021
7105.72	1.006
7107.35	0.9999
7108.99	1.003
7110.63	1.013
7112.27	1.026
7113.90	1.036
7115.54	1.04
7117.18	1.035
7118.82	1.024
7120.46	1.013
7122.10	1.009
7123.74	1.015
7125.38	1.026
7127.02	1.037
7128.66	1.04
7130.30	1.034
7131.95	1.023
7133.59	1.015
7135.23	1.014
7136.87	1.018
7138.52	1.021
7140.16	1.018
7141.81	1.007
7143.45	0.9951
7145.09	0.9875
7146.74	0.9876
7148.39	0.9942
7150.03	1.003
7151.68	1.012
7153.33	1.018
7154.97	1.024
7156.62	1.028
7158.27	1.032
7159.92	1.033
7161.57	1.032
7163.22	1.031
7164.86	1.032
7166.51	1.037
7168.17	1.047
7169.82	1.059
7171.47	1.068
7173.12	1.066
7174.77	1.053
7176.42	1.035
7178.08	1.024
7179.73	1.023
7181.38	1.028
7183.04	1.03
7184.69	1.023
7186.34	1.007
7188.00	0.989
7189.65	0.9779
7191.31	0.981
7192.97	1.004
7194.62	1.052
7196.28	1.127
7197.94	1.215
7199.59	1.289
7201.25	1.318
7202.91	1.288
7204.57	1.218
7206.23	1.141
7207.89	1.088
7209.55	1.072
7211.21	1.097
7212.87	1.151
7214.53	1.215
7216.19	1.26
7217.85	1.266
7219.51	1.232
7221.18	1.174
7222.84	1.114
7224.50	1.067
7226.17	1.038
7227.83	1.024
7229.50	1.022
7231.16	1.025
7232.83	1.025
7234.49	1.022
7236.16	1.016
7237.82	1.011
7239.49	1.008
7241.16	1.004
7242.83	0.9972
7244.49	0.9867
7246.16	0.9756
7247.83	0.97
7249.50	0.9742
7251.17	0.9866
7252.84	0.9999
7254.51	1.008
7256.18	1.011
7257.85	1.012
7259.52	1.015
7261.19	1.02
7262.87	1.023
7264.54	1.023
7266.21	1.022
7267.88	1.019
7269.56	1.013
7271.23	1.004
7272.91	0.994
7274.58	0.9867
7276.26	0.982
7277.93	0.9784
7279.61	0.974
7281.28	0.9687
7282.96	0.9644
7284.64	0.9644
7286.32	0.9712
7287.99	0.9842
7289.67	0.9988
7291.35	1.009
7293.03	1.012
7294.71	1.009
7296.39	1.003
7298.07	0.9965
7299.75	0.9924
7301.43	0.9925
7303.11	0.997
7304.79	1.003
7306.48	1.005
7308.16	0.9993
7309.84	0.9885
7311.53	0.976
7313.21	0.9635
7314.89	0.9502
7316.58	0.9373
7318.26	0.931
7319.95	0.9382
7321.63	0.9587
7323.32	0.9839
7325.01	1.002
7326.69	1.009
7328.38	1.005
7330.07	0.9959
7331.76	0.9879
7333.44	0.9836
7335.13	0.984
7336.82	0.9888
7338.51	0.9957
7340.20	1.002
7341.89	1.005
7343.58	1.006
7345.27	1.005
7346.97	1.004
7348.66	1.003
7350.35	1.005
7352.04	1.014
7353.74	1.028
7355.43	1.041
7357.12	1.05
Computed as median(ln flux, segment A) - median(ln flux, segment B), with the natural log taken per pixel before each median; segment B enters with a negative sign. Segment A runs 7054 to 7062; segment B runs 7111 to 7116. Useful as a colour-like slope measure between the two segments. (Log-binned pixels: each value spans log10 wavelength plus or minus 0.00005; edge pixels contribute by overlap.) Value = 0.45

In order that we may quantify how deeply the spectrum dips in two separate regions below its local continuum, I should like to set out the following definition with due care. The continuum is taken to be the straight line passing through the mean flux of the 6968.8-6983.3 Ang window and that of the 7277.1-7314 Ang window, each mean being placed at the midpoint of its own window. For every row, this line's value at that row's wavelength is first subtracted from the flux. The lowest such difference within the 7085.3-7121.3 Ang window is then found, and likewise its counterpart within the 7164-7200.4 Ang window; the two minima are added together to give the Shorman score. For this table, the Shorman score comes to -0.045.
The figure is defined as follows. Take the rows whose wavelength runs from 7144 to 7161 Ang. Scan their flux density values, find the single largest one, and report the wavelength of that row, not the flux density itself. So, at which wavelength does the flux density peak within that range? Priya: 7159.92 Ang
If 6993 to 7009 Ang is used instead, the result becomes 6996.94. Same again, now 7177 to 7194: 7183.04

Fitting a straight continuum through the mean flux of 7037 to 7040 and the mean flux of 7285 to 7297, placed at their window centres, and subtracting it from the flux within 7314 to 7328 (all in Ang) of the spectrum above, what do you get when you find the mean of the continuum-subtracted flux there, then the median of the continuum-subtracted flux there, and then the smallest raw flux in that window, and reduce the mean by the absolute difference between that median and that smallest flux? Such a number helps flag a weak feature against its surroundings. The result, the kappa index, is -0.6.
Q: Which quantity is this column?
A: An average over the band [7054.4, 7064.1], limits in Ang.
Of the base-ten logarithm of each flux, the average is 0.187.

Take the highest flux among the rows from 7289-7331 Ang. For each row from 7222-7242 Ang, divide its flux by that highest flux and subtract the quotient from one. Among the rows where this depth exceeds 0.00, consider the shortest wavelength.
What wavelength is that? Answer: 7237.82 Ang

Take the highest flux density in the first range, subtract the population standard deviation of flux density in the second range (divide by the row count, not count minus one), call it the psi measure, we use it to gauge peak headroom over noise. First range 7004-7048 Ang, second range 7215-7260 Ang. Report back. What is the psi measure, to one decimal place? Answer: 2.9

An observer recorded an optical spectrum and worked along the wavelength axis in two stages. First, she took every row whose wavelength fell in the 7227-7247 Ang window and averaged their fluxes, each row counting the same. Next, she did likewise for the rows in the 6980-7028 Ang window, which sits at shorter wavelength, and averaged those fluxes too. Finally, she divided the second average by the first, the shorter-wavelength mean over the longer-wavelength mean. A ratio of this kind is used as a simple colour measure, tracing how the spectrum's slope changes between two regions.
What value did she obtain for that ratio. 1.08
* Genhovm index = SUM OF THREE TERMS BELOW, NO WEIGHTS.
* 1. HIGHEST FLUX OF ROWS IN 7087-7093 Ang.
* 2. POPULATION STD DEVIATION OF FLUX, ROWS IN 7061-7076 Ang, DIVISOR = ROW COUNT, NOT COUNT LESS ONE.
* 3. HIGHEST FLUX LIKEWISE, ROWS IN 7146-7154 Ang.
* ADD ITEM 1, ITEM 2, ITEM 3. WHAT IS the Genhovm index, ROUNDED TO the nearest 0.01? 2.24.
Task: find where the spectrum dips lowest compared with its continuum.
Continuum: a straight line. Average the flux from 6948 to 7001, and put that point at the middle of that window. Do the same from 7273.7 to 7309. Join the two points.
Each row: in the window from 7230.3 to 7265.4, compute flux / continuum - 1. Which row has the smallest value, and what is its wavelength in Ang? 7247.83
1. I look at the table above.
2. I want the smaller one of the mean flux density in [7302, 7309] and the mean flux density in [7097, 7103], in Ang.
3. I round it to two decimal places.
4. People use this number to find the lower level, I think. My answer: 1.00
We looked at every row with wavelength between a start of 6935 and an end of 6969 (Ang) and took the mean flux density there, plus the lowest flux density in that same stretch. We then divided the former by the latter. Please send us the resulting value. 1.06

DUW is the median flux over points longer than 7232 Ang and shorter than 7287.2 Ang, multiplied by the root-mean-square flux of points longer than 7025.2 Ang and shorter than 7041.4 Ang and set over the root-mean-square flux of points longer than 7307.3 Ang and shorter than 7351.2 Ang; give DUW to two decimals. 2.24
